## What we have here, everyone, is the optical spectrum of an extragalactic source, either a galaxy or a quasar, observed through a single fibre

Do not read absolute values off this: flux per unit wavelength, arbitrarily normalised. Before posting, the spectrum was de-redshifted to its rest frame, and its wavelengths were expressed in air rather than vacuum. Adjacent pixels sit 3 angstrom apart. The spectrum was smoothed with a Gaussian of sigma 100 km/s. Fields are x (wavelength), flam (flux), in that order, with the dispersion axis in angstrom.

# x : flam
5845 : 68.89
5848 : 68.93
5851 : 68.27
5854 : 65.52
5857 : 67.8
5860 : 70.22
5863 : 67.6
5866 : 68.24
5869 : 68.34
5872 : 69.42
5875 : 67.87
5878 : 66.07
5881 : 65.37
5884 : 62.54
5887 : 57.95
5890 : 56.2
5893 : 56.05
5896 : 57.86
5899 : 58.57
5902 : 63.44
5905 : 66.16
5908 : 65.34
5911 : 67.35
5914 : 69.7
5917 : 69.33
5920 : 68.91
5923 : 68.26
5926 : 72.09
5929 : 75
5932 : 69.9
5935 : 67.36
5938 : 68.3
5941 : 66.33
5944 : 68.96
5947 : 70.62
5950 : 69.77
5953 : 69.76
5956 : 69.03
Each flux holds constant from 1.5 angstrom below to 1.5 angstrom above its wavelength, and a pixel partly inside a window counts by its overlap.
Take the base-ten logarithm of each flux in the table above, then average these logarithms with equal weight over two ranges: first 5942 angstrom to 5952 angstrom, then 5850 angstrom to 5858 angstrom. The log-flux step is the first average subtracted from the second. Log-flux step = -0.016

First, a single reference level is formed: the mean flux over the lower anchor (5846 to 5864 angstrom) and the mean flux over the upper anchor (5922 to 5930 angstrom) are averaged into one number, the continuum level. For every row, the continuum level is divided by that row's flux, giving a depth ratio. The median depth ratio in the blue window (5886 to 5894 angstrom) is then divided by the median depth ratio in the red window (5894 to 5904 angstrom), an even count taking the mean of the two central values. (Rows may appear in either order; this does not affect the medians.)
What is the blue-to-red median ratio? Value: 1.04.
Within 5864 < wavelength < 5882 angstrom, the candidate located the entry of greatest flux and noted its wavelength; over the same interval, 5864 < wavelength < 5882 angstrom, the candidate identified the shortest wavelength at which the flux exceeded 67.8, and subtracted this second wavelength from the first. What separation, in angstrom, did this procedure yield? 6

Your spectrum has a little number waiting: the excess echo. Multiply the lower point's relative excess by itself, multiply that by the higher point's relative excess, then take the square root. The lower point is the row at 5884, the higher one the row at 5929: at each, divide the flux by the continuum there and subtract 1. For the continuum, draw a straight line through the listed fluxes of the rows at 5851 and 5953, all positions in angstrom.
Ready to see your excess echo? 0.026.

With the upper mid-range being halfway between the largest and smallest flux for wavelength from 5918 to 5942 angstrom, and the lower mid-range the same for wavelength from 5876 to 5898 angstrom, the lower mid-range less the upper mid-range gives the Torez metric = -10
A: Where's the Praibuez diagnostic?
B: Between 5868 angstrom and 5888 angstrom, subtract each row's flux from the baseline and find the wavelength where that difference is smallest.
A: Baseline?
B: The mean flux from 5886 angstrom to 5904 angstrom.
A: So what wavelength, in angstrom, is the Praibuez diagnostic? 5872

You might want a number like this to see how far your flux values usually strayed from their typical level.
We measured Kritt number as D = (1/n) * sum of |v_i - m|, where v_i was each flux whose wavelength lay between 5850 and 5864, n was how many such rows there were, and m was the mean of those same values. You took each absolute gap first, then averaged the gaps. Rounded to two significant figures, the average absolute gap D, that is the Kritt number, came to 1.1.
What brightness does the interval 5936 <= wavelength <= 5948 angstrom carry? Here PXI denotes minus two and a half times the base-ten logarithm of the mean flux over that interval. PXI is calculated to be -4.59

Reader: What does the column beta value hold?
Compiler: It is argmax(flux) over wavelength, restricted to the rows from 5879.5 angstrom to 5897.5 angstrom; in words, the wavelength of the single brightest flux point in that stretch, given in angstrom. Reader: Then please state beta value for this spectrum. 5881 angstrom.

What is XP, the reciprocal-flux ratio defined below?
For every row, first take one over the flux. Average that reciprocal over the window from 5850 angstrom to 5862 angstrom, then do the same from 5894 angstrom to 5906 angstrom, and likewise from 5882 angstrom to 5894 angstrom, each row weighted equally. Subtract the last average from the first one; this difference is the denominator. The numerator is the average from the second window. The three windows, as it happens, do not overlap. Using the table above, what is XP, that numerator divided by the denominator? -7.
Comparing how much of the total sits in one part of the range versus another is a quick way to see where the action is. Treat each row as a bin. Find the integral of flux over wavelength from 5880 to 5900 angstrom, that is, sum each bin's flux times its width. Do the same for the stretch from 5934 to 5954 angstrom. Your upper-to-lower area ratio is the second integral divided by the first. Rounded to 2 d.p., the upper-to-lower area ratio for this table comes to 1.16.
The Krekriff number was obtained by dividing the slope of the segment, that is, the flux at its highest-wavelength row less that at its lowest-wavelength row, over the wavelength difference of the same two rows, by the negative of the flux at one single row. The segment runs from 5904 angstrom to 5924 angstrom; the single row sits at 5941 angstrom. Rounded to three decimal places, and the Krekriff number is -0.002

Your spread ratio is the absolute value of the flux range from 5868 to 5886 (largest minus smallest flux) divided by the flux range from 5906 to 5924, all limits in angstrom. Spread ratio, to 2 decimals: 1.58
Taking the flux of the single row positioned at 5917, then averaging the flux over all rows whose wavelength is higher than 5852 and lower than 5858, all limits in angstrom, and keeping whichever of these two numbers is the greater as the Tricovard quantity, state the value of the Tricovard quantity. 69.3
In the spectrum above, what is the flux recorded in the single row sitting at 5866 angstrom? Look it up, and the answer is 68.24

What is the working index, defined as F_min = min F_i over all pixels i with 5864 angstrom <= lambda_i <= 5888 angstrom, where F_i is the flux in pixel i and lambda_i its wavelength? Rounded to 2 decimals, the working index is 57.95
